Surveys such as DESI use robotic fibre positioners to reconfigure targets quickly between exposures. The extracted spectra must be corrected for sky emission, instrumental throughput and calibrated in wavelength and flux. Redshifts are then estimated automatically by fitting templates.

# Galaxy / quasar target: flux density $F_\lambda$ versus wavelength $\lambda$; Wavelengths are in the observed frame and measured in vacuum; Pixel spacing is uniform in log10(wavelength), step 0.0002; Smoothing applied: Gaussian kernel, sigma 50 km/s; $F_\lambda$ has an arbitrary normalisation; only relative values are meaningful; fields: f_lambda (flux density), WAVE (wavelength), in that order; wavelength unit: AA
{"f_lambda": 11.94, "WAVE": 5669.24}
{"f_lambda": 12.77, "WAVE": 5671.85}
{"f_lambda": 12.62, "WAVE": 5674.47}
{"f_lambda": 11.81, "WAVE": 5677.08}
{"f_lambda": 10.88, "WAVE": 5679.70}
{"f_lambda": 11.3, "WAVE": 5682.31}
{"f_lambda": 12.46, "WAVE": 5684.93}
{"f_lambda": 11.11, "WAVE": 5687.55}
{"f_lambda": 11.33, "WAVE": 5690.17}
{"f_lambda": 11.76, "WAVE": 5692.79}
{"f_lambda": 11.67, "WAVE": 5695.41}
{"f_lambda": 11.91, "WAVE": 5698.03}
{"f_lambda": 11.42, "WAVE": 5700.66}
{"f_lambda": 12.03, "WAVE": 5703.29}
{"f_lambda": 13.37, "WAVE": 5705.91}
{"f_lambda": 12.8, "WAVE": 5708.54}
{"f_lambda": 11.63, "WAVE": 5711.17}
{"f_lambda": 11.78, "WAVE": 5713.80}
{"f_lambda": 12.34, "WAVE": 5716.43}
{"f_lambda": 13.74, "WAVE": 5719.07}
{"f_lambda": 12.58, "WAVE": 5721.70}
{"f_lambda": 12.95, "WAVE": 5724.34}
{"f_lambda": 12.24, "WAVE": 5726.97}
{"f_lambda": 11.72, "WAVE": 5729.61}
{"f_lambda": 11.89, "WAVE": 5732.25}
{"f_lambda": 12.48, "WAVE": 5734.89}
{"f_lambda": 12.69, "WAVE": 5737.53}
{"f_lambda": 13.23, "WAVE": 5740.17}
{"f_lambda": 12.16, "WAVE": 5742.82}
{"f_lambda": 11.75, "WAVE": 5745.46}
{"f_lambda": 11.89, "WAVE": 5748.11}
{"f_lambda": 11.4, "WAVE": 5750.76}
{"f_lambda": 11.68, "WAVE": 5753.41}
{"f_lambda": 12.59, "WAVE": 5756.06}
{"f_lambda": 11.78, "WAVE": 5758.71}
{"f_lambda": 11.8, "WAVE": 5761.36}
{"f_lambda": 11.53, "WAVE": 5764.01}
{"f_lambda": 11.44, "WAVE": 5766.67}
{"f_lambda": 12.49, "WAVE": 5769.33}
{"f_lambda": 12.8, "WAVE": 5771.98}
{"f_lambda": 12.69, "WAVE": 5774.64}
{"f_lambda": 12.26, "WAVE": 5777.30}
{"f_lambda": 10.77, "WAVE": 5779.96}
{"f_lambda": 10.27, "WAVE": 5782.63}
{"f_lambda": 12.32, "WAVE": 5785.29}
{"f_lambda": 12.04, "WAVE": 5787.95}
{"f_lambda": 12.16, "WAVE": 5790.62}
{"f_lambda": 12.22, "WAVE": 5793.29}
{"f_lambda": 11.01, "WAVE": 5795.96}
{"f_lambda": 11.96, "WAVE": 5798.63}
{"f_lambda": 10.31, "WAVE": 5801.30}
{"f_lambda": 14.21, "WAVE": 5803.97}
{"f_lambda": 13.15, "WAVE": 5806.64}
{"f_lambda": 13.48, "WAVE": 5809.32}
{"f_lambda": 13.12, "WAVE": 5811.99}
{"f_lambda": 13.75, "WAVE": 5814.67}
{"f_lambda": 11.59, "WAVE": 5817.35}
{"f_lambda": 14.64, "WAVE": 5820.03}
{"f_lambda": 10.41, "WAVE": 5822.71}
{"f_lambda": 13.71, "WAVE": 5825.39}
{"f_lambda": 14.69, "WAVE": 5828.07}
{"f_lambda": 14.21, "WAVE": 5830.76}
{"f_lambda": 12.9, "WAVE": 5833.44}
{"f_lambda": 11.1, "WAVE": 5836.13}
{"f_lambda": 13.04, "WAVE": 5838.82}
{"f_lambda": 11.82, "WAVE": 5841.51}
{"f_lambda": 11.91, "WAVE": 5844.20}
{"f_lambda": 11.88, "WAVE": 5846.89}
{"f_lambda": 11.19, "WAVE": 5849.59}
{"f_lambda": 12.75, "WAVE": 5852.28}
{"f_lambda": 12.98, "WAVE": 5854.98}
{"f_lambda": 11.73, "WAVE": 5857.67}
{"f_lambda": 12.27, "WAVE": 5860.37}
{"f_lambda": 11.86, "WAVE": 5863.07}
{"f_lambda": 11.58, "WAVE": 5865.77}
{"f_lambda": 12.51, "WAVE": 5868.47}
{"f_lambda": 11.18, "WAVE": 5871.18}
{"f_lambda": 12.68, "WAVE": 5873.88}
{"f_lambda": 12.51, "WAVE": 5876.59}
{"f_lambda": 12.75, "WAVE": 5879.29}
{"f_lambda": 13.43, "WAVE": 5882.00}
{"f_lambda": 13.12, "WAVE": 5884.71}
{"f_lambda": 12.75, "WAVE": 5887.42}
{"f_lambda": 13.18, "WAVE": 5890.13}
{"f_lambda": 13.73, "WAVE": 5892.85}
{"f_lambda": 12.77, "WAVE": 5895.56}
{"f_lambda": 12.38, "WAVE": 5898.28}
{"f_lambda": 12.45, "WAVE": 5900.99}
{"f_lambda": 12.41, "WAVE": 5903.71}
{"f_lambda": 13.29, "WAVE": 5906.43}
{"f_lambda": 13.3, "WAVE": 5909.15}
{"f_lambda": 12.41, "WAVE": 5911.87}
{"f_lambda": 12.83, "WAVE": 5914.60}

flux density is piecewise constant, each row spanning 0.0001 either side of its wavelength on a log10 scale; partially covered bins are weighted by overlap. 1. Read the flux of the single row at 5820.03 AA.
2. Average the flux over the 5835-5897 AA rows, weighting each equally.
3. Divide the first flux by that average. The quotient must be 1.18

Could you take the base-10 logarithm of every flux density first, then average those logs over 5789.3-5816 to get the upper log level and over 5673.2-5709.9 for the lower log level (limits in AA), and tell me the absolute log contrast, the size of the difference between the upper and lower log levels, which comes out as 0.022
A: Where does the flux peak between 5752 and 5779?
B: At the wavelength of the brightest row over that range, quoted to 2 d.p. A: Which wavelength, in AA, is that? 5771.98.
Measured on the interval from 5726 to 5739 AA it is 5737.53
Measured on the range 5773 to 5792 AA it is 5774.64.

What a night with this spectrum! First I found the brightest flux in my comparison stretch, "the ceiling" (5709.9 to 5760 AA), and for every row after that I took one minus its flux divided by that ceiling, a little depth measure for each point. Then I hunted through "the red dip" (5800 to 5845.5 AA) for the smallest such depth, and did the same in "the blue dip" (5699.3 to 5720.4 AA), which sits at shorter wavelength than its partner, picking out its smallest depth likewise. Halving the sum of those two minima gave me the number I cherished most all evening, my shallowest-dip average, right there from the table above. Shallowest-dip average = -0.035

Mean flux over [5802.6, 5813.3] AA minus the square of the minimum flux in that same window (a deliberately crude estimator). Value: -159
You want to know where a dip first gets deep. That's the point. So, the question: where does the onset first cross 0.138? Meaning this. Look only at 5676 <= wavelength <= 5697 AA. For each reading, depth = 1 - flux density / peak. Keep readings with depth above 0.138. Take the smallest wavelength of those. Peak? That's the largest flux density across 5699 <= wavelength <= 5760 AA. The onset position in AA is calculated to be 5677.08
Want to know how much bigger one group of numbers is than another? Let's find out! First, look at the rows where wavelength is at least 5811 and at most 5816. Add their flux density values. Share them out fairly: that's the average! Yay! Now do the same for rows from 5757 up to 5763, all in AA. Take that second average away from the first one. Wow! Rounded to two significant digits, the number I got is 1.6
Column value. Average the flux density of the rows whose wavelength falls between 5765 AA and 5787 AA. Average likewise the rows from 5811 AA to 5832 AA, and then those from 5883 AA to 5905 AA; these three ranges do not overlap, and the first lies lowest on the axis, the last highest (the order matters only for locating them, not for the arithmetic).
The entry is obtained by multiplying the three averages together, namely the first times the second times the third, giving 2025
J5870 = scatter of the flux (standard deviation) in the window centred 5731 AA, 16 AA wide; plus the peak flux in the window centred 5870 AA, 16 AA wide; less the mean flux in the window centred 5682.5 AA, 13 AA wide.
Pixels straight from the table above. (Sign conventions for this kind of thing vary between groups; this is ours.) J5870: 1.6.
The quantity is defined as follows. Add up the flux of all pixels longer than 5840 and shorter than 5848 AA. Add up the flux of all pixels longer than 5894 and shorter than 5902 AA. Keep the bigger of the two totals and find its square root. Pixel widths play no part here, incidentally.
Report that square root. 6.13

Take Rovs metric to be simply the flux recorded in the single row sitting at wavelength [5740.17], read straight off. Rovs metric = 13.23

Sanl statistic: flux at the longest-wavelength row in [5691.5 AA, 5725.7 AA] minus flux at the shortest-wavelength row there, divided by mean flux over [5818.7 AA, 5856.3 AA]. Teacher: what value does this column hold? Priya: 0.094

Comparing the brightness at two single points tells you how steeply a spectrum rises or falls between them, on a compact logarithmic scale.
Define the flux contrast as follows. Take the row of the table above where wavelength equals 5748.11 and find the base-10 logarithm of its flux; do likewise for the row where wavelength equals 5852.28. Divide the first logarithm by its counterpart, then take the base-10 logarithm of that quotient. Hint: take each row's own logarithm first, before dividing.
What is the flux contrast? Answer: -0.012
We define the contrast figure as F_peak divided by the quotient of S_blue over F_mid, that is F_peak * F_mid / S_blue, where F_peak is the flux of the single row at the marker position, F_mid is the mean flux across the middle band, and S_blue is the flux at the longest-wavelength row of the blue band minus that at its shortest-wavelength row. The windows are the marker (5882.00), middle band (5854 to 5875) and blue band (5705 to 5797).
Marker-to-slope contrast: -69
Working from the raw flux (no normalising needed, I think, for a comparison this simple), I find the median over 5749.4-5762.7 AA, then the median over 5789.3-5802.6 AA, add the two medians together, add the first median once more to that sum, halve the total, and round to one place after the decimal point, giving 17.8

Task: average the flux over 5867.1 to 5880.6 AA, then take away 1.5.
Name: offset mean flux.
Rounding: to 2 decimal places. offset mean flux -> 10.83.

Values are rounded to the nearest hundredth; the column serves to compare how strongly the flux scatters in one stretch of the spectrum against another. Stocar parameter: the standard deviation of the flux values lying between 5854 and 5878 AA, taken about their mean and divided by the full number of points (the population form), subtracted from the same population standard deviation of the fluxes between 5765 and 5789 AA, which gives 0.28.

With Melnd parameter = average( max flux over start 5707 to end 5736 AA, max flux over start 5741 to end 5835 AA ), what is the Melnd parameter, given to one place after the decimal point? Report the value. 14.2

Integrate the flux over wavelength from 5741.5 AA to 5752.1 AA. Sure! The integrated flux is 125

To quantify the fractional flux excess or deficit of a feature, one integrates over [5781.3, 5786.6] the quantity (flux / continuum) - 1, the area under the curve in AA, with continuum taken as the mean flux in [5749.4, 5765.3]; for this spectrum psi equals -0.23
